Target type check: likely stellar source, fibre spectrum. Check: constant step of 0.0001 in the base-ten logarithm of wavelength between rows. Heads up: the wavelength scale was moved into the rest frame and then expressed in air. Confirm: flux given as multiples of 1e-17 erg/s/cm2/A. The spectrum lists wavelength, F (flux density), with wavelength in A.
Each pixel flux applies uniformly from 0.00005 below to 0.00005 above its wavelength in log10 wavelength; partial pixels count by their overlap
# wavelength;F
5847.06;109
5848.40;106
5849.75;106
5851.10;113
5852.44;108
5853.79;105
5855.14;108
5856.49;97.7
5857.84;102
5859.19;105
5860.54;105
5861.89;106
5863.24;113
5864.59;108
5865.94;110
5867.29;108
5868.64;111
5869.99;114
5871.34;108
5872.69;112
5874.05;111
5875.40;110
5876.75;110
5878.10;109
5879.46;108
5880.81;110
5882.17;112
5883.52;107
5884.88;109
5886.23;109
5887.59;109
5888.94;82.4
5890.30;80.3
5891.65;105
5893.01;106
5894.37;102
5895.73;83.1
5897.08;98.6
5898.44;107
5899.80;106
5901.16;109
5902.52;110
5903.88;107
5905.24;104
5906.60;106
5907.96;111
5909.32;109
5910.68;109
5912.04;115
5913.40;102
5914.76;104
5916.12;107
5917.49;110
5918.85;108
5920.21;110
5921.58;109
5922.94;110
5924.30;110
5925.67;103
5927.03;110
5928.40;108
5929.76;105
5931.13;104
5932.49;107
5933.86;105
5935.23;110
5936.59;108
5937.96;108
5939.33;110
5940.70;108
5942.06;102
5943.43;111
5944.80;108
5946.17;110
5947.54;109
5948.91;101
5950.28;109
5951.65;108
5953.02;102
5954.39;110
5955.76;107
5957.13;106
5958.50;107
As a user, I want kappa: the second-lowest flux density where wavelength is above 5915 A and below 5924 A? 108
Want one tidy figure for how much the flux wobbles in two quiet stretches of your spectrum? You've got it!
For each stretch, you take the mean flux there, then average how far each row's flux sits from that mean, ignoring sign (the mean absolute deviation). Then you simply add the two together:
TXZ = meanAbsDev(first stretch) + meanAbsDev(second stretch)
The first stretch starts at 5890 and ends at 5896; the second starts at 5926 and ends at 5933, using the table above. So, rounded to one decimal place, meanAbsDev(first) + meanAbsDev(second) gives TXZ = 12.7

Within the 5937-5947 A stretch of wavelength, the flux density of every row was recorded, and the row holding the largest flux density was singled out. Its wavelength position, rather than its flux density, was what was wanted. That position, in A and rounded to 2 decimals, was 5943.43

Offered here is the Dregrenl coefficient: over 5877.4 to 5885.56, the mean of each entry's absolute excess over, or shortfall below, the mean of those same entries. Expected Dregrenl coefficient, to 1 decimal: 1.2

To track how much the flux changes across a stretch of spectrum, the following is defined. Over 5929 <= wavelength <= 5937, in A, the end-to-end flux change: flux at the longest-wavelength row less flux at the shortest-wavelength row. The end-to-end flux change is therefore 3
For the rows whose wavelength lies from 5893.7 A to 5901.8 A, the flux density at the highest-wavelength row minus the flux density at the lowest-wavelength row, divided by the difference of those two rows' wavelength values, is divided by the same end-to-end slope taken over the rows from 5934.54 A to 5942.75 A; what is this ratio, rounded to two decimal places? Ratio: -0.88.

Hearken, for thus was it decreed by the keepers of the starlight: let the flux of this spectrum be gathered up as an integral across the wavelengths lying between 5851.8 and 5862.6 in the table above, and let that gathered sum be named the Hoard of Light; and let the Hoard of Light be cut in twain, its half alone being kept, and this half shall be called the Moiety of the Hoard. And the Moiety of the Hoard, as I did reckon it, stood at 564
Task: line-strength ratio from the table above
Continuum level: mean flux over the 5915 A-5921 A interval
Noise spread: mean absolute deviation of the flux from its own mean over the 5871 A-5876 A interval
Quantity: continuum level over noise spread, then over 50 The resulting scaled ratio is 1.7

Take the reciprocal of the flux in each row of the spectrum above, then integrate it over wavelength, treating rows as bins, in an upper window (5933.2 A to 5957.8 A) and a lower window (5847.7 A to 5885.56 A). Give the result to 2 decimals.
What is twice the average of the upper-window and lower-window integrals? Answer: 0.58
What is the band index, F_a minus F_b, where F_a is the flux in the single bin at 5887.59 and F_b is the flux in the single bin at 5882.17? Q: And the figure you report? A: -3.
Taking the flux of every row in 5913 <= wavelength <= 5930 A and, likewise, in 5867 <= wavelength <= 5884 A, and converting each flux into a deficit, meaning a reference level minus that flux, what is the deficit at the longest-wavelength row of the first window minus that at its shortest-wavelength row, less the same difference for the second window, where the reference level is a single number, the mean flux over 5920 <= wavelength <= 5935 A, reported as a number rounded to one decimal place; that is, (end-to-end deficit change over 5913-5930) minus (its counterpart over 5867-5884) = -4.0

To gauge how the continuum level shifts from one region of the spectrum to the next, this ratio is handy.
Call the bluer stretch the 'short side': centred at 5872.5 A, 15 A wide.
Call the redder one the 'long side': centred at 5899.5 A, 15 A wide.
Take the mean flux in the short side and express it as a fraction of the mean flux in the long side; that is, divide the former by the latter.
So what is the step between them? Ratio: 1.06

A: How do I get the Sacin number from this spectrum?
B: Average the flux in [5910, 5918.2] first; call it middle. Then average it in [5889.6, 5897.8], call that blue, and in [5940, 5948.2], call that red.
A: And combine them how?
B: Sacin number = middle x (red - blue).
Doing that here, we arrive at 1312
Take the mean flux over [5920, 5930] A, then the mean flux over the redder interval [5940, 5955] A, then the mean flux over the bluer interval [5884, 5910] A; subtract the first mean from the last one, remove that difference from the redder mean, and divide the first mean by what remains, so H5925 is 0.96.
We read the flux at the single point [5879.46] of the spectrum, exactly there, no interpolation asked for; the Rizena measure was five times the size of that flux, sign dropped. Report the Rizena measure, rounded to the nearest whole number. 540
